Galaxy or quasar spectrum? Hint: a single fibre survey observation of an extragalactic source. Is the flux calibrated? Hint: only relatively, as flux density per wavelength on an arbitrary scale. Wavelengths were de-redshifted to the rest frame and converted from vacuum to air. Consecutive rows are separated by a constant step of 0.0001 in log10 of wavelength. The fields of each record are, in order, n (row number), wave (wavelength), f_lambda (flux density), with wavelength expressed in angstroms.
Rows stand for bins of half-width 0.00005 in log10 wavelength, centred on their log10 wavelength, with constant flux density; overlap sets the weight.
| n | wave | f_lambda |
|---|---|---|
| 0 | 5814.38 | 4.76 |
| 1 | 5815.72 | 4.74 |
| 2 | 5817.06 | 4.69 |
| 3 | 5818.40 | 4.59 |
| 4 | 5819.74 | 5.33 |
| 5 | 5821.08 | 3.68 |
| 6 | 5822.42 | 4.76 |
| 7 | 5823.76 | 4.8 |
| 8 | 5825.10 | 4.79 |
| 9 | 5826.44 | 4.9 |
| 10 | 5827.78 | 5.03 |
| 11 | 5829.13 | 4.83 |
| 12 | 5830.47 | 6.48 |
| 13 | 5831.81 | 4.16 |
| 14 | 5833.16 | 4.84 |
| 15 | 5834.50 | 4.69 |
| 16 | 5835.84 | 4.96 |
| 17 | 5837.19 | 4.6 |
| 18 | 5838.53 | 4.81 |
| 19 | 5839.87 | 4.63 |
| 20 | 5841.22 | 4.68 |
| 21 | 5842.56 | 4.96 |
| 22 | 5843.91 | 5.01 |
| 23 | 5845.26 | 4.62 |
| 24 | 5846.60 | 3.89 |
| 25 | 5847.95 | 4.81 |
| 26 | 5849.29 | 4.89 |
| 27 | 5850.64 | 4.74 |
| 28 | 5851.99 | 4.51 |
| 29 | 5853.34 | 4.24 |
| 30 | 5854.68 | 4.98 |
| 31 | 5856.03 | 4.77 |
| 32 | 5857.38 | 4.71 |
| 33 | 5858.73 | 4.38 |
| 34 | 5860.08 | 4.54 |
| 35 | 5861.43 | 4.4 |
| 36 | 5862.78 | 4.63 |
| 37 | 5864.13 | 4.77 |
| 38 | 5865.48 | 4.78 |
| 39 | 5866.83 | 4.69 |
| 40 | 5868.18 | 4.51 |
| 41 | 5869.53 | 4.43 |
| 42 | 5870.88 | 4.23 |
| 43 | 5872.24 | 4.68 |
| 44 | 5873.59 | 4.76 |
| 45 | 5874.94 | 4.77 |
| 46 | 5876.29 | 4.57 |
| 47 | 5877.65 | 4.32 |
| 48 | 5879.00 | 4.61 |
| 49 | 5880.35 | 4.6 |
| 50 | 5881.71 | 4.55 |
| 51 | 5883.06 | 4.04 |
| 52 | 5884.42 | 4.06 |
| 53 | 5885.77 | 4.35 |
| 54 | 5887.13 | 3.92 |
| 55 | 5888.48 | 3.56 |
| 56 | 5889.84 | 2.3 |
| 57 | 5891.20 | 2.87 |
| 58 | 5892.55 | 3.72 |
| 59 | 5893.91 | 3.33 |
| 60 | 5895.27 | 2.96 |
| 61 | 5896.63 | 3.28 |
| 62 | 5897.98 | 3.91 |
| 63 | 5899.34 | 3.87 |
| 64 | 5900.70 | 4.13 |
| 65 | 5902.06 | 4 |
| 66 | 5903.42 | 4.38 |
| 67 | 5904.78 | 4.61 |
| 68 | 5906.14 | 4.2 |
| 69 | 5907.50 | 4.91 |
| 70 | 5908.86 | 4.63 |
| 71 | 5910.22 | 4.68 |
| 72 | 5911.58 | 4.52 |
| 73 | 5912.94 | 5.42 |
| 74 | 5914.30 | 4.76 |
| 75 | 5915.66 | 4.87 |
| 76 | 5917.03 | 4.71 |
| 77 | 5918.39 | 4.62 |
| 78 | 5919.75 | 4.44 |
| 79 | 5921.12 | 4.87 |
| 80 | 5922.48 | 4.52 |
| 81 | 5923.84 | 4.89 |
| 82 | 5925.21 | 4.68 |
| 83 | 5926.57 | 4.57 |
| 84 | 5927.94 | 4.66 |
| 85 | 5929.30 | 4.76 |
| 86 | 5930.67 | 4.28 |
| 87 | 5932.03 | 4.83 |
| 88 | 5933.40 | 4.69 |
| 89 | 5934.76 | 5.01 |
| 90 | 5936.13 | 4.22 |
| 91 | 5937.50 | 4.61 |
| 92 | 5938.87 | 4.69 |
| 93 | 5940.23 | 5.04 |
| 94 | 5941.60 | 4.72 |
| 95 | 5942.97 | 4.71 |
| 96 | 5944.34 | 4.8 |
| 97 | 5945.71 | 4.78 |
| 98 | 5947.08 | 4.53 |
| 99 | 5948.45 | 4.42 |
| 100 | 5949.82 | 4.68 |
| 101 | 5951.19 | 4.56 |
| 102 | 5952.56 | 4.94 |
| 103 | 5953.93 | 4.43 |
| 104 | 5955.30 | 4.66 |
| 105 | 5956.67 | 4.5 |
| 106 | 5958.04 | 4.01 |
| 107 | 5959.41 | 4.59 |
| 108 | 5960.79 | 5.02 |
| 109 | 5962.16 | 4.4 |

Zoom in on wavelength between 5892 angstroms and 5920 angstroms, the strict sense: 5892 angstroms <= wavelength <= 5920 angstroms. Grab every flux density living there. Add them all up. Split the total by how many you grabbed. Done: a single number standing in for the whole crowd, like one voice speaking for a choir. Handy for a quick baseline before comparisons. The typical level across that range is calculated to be 4.28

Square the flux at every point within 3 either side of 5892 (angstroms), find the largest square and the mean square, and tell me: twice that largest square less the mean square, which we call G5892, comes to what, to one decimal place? 18.1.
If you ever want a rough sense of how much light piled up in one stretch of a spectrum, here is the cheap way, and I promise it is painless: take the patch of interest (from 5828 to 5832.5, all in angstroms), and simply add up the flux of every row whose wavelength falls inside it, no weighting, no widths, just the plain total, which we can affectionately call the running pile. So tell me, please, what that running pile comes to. 15.5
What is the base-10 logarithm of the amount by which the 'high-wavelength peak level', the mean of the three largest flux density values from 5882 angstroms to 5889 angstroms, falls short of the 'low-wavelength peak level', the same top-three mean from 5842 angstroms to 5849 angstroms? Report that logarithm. -0.1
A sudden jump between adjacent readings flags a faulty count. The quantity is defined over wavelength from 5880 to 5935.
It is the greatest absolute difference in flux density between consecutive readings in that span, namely 1.3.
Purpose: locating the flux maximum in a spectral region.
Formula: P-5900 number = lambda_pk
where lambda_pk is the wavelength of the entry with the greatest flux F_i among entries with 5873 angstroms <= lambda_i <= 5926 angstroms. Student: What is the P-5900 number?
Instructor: 5912.94 angstroms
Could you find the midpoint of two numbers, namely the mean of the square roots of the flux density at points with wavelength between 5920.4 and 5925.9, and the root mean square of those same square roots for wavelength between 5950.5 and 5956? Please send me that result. 2.17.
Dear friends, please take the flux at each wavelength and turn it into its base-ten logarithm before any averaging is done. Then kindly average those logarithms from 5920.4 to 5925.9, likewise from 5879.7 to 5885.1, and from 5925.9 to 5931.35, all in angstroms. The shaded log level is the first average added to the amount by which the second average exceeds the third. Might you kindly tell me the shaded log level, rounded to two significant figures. 0.65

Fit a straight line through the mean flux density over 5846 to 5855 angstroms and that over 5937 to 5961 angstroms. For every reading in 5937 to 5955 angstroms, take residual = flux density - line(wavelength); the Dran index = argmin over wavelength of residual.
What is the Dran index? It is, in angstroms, 5948.45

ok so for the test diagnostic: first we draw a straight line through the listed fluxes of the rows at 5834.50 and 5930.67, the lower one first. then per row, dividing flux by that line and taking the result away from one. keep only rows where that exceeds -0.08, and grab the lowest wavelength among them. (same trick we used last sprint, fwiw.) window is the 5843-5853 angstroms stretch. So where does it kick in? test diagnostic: 5843.91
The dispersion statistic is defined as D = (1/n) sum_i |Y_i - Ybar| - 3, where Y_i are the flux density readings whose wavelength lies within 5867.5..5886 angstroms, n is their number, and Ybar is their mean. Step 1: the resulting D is -2.81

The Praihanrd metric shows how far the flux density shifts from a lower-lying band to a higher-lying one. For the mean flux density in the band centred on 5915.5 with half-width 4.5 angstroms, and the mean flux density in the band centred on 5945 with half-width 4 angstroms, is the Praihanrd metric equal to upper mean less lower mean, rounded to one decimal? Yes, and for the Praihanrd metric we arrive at -0.1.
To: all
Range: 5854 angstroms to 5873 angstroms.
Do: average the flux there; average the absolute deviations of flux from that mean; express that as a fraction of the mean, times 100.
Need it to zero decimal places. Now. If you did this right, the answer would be 4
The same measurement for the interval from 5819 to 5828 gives 6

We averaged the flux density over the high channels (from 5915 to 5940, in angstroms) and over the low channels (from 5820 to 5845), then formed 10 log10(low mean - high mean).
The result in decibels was -8.3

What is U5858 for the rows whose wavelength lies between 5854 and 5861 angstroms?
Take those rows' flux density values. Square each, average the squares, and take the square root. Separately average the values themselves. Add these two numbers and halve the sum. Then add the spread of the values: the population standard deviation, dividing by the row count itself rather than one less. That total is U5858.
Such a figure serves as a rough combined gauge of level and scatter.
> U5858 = 4.88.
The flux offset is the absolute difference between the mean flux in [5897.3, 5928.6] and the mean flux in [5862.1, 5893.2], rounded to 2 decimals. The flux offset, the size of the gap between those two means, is 0.31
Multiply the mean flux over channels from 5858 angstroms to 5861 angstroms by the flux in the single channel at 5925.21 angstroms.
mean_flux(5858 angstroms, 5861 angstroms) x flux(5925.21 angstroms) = 20.9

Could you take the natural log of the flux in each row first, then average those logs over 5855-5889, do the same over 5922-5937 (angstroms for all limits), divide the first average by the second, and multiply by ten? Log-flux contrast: 9.7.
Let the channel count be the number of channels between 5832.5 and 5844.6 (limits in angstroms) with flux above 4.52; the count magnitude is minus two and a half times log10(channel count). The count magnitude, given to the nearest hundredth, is -2.39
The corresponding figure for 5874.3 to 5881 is -1.51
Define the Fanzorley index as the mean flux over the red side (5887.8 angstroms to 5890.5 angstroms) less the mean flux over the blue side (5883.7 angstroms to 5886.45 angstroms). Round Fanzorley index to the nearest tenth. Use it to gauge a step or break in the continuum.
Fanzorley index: -1.3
